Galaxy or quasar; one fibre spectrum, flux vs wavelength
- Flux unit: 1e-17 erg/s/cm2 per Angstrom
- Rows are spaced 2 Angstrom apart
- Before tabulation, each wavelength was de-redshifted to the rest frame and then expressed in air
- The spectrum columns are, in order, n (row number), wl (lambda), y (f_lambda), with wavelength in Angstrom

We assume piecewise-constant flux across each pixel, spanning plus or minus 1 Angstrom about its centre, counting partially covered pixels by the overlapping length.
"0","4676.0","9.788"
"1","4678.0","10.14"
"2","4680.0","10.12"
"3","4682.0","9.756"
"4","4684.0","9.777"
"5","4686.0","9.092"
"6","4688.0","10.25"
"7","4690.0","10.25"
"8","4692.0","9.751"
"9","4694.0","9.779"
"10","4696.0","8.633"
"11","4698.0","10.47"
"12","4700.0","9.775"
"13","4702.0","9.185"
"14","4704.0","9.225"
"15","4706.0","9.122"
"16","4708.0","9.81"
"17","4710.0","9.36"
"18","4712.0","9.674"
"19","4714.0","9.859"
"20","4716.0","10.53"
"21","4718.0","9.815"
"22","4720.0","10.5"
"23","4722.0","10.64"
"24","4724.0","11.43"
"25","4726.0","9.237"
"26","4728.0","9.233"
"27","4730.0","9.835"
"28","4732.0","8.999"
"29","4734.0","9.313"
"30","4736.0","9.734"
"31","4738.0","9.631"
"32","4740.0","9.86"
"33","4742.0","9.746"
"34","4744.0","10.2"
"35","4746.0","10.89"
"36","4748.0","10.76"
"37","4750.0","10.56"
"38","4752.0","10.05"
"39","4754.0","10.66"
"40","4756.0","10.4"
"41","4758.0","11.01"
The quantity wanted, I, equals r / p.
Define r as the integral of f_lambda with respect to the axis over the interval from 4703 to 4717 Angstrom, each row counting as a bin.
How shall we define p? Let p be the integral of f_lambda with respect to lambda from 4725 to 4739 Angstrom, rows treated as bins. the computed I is 1.02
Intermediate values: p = 132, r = 135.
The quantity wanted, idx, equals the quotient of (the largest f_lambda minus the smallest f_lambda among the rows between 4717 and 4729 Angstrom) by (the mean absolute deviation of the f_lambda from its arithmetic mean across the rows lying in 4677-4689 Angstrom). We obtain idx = 7.0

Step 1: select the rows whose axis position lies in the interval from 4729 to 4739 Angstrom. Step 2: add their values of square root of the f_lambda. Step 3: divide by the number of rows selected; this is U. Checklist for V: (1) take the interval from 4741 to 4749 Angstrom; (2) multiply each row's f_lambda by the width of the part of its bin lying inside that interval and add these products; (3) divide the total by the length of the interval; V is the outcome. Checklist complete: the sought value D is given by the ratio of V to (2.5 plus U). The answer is 1.86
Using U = 3.08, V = 10.4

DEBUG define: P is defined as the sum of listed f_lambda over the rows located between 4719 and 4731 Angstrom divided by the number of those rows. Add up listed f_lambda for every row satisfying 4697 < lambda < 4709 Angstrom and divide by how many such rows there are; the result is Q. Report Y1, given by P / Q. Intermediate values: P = 10.1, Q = 9.6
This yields 1.06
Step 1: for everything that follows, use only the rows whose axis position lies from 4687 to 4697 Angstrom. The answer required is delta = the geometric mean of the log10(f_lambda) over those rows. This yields 0.99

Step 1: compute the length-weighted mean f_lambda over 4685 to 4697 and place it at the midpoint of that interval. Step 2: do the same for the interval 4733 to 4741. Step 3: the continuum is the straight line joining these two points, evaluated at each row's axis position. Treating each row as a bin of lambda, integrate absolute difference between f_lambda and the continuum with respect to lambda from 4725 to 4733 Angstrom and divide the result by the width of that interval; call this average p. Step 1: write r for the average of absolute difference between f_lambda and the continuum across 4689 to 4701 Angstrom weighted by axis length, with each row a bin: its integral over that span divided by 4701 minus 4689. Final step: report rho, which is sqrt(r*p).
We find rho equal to 0.44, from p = 0.41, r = 0.48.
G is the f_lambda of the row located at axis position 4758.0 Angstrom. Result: 11.01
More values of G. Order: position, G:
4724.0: 11.43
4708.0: 9.81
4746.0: 10.89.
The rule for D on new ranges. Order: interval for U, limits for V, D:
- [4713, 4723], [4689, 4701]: 1.71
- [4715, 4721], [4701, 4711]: 1.64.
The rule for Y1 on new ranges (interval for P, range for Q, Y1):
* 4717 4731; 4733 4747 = 1.02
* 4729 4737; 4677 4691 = 0.96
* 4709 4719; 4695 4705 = 1.04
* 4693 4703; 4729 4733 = 1.02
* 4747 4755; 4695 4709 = 1.11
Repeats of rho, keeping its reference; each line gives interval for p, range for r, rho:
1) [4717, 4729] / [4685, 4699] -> 0.66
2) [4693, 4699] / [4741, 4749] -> 0.71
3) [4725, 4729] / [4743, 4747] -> 0.60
